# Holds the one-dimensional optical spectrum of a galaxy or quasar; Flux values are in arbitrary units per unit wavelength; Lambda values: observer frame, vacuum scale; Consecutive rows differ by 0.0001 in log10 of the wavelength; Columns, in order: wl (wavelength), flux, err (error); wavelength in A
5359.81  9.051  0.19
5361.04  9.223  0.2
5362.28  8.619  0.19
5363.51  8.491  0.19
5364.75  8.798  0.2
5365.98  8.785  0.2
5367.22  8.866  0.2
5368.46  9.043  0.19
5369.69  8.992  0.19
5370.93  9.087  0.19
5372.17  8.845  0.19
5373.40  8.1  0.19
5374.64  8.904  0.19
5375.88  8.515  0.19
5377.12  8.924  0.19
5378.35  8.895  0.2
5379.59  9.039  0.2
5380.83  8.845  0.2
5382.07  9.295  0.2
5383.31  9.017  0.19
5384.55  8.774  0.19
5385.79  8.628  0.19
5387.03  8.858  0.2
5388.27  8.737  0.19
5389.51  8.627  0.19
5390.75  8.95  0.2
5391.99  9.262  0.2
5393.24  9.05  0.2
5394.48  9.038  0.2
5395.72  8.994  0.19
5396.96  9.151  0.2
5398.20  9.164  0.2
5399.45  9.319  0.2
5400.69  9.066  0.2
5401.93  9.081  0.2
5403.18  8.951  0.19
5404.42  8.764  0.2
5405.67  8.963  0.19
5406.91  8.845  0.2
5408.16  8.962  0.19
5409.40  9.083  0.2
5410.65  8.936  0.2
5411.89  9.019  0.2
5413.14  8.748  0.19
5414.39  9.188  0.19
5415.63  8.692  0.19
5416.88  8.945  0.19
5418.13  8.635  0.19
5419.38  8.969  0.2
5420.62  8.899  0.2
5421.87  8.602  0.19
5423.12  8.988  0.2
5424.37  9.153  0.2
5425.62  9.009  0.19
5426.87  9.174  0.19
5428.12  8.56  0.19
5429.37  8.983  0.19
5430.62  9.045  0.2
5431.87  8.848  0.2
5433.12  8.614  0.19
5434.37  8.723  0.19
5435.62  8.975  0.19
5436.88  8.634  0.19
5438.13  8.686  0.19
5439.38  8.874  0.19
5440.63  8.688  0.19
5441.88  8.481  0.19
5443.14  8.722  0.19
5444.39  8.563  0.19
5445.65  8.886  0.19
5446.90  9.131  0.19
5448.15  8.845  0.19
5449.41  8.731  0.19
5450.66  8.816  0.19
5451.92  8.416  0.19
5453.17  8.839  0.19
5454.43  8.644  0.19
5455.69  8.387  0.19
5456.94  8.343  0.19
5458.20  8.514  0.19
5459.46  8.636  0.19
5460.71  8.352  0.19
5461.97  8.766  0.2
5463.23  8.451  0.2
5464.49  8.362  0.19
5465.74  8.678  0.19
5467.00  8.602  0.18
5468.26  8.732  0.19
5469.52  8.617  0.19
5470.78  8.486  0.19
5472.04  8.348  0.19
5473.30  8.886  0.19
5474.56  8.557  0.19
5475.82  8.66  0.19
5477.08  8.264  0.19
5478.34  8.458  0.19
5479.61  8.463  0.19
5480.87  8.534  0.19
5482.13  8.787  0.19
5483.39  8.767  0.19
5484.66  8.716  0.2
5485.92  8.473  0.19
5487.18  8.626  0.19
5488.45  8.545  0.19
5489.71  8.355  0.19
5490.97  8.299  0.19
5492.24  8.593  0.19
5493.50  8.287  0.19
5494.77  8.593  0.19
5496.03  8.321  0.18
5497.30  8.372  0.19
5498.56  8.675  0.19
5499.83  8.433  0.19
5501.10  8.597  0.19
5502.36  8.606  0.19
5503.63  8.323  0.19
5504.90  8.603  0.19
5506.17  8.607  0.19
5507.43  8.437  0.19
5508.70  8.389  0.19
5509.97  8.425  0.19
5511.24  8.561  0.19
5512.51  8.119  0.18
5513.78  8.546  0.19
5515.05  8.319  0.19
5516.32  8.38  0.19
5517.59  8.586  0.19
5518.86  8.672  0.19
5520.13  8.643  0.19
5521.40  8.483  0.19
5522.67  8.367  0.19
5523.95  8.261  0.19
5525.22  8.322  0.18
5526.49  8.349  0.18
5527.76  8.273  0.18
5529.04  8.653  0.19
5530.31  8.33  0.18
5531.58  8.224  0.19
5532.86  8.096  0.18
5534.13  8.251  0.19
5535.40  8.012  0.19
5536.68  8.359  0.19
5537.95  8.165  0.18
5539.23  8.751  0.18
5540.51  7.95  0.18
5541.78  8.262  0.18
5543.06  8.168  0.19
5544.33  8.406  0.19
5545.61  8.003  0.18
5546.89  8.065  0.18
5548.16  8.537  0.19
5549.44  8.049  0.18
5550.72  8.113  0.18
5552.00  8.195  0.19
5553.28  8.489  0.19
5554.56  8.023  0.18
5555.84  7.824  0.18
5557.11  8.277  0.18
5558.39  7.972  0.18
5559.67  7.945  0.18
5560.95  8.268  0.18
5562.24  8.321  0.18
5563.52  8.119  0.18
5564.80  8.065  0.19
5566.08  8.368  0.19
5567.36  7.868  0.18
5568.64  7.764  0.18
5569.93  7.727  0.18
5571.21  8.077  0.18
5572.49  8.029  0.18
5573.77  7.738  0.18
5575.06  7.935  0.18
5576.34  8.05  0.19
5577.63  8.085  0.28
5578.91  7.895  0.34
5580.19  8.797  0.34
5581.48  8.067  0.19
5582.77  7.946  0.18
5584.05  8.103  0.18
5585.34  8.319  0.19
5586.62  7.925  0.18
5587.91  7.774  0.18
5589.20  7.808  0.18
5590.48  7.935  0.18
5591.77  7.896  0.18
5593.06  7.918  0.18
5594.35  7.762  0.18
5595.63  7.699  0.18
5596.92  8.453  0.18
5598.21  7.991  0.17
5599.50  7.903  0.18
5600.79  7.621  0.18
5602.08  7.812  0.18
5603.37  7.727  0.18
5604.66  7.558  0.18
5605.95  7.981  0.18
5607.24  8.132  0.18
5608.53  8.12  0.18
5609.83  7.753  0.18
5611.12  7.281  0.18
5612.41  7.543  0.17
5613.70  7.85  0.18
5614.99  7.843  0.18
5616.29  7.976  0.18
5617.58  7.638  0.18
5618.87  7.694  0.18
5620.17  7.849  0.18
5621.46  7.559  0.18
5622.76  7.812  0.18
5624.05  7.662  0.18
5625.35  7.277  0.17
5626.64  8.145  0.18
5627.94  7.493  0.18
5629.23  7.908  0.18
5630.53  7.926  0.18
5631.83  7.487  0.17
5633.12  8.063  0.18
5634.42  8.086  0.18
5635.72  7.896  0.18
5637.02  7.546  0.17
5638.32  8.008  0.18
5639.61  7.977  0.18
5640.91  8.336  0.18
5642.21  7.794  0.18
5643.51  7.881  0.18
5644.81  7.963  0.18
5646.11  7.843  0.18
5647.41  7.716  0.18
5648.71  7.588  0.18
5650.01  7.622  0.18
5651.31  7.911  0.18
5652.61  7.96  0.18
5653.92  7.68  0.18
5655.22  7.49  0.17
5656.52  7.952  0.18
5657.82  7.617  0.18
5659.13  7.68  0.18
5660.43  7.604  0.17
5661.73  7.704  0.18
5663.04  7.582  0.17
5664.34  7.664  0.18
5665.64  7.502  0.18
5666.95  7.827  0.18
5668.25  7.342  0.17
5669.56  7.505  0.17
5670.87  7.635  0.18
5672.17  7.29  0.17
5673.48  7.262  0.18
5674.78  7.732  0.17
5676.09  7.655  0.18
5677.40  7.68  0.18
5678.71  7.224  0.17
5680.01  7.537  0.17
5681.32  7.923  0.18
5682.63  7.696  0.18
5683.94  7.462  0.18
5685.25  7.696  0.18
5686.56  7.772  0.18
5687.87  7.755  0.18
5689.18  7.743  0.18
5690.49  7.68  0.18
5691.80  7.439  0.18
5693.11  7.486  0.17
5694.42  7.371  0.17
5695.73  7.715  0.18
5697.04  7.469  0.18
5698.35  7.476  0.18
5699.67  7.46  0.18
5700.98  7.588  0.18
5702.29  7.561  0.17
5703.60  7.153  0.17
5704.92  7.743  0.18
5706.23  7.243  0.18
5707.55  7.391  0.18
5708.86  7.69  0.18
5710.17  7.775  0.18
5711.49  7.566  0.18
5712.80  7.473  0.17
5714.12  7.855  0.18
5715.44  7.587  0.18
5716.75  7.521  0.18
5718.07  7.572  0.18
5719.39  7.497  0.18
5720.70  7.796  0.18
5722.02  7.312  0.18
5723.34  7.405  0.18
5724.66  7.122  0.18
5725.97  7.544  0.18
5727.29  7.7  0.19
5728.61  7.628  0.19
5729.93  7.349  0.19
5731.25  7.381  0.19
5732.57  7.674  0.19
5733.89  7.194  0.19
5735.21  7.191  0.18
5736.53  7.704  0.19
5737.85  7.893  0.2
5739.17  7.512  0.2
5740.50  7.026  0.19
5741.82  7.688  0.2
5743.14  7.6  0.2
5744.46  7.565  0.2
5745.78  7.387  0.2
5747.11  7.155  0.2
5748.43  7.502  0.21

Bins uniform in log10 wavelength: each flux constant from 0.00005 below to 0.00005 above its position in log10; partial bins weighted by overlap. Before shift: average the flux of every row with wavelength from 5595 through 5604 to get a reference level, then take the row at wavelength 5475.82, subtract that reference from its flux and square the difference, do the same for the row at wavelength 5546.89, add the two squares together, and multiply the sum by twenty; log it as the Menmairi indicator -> 13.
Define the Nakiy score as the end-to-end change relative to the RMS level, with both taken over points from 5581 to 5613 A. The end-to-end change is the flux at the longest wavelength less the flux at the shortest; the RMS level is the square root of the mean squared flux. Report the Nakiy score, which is -0.07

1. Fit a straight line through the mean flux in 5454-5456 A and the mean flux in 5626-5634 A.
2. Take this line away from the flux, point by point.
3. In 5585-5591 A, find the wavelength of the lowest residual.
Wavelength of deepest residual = 5587.91 A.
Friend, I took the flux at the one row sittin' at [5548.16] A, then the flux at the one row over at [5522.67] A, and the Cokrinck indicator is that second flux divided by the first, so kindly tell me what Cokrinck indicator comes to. 0.98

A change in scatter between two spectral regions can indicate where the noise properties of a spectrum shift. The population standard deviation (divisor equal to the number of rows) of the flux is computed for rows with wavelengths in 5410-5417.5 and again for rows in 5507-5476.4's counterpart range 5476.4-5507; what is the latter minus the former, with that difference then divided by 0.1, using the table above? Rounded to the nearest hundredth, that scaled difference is -0.13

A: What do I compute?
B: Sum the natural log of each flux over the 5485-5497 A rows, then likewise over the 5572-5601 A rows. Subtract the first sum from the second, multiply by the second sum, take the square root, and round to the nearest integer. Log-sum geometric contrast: 37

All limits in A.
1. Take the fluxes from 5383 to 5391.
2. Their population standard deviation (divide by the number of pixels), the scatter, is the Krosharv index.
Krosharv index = 0.140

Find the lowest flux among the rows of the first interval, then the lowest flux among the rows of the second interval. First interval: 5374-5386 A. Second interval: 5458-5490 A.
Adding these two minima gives 16.8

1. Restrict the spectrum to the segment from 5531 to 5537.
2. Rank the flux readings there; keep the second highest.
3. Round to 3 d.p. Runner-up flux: 8.251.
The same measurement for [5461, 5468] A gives 8.678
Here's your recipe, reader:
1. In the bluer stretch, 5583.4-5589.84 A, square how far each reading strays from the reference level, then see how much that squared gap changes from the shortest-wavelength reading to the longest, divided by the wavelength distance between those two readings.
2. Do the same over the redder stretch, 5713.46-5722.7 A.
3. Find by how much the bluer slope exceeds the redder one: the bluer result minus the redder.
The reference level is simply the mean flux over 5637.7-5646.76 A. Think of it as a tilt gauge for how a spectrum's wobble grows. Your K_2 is -0.052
